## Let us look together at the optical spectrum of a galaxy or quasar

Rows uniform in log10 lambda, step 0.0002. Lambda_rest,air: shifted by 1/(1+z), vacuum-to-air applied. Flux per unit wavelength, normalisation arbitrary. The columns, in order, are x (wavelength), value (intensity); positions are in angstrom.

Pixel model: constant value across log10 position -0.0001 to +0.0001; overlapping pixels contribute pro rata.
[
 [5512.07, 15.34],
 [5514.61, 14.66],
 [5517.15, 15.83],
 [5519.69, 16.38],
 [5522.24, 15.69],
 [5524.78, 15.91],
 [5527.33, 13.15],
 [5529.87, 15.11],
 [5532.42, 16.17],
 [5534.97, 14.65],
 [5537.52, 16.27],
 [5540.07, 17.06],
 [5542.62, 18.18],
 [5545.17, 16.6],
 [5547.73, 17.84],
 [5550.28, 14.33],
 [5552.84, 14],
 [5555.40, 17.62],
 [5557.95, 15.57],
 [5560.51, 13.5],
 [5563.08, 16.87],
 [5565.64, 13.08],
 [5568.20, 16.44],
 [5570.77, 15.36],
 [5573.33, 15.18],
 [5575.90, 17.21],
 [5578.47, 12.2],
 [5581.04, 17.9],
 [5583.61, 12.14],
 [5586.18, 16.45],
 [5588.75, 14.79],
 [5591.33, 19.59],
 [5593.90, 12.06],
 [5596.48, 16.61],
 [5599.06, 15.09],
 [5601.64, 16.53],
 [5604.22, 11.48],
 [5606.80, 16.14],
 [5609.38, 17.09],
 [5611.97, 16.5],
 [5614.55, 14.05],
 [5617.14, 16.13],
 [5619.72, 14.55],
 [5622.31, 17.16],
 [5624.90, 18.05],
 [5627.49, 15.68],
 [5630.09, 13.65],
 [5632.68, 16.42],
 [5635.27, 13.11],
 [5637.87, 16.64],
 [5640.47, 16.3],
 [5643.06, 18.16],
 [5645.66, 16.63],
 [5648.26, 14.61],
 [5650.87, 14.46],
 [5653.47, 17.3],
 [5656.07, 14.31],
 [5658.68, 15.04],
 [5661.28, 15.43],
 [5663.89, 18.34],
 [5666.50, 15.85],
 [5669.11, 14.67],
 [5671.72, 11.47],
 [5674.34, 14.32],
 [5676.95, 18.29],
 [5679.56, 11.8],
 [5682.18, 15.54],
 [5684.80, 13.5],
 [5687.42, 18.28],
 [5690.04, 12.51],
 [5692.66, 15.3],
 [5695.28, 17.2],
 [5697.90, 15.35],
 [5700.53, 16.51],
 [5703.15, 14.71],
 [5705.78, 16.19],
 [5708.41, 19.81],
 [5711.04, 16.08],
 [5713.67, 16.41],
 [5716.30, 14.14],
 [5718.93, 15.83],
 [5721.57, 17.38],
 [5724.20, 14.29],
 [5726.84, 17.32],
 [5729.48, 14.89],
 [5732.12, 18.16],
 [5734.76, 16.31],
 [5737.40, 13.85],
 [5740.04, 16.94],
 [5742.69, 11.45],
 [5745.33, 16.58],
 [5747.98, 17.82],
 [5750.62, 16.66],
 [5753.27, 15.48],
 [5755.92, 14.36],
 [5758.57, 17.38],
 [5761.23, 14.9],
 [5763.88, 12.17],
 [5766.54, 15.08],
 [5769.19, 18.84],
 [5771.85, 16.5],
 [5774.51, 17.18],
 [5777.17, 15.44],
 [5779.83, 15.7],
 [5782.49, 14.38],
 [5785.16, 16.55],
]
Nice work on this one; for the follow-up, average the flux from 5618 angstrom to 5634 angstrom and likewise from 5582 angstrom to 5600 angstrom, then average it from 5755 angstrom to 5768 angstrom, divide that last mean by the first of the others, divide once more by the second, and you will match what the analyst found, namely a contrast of 0.0609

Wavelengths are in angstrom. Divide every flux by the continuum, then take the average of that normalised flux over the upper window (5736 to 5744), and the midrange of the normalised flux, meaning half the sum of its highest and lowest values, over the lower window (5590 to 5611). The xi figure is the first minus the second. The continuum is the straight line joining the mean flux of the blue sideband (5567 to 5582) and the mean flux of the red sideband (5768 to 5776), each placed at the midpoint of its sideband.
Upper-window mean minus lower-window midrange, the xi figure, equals -0.16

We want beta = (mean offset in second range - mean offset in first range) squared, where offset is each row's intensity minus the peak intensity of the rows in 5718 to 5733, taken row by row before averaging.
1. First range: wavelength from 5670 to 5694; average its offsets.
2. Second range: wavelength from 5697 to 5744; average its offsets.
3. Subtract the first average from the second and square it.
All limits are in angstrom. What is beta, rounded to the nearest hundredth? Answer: 1.72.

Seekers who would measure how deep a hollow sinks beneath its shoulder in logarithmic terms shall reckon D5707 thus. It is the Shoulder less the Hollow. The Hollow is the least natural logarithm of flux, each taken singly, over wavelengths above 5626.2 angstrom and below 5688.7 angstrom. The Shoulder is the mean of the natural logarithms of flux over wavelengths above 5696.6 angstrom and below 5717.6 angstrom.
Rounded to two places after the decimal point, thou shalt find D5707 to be 0.34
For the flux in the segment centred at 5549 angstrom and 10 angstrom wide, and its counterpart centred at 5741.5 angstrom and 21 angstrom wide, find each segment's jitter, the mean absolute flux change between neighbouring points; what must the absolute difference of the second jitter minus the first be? 1.2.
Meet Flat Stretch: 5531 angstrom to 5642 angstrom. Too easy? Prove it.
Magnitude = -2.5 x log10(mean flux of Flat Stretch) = -2.985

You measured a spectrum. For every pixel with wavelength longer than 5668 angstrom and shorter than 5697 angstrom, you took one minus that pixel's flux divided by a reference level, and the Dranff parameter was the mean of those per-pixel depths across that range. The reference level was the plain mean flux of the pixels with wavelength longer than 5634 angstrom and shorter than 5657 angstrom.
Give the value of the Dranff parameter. 0.06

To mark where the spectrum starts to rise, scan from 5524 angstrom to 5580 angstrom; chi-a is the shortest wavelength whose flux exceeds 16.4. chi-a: 5540.07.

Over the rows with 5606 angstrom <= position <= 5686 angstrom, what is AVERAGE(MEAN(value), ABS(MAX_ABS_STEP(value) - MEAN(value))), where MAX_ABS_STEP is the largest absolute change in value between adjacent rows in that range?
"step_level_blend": 12.3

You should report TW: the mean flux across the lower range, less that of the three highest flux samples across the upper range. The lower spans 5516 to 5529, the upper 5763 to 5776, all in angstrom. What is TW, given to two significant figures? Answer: -2.1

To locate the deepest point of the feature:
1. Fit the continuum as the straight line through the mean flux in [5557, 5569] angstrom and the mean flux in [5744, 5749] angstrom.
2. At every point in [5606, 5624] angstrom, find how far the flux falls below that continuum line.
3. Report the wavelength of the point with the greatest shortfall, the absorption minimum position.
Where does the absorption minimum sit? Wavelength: 5614.55 angstrom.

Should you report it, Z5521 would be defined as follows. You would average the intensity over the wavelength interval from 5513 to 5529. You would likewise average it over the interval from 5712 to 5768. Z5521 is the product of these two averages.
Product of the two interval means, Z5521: 238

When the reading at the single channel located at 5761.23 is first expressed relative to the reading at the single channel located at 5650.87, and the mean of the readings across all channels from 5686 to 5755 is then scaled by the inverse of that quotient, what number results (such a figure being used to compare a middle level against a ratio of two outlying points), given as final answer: 15.5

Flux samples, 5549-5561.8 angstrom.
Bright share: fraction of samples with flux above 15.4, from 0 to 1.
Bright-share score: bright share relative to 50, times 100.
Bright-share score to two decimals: 0.80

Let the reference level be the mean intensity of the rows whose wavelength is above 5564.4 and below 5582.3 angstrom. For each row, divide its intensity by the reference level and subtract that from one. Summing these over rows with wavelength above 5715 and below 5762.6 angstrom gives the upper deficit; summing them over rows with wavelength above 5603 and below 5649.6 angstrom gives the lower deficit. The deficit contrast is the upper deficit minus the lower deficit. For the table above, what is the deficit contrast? -0.091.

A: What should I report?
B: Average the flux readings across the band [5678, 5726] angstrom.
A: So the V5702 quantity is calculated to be 15.6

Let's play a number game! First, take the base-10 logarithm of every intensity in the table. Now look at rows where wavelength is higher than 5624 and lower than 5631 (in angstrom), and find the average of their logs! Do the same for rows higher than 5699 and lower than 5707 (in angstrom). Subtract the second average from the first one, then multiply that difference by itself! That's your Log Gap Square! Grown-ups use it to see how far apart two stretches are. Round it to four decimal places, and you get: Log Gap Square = 0.0000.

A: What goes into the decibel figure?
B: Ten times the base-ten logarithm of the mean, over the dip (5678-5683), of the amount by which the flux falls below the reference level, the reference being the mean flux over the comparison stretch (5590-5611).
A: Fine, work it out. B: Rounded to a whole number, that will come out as 3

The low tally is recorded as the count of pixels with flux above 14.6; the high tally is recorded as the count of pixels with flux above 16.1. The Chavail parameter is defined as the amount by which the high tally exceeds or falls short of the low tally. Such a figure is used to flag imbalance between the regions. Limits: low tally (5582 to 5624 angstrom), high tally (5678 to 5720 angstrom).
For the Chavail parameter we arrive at -5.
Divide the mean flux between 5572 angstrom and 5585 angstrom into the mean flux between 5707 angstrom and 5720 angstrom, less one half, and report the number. 0.60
